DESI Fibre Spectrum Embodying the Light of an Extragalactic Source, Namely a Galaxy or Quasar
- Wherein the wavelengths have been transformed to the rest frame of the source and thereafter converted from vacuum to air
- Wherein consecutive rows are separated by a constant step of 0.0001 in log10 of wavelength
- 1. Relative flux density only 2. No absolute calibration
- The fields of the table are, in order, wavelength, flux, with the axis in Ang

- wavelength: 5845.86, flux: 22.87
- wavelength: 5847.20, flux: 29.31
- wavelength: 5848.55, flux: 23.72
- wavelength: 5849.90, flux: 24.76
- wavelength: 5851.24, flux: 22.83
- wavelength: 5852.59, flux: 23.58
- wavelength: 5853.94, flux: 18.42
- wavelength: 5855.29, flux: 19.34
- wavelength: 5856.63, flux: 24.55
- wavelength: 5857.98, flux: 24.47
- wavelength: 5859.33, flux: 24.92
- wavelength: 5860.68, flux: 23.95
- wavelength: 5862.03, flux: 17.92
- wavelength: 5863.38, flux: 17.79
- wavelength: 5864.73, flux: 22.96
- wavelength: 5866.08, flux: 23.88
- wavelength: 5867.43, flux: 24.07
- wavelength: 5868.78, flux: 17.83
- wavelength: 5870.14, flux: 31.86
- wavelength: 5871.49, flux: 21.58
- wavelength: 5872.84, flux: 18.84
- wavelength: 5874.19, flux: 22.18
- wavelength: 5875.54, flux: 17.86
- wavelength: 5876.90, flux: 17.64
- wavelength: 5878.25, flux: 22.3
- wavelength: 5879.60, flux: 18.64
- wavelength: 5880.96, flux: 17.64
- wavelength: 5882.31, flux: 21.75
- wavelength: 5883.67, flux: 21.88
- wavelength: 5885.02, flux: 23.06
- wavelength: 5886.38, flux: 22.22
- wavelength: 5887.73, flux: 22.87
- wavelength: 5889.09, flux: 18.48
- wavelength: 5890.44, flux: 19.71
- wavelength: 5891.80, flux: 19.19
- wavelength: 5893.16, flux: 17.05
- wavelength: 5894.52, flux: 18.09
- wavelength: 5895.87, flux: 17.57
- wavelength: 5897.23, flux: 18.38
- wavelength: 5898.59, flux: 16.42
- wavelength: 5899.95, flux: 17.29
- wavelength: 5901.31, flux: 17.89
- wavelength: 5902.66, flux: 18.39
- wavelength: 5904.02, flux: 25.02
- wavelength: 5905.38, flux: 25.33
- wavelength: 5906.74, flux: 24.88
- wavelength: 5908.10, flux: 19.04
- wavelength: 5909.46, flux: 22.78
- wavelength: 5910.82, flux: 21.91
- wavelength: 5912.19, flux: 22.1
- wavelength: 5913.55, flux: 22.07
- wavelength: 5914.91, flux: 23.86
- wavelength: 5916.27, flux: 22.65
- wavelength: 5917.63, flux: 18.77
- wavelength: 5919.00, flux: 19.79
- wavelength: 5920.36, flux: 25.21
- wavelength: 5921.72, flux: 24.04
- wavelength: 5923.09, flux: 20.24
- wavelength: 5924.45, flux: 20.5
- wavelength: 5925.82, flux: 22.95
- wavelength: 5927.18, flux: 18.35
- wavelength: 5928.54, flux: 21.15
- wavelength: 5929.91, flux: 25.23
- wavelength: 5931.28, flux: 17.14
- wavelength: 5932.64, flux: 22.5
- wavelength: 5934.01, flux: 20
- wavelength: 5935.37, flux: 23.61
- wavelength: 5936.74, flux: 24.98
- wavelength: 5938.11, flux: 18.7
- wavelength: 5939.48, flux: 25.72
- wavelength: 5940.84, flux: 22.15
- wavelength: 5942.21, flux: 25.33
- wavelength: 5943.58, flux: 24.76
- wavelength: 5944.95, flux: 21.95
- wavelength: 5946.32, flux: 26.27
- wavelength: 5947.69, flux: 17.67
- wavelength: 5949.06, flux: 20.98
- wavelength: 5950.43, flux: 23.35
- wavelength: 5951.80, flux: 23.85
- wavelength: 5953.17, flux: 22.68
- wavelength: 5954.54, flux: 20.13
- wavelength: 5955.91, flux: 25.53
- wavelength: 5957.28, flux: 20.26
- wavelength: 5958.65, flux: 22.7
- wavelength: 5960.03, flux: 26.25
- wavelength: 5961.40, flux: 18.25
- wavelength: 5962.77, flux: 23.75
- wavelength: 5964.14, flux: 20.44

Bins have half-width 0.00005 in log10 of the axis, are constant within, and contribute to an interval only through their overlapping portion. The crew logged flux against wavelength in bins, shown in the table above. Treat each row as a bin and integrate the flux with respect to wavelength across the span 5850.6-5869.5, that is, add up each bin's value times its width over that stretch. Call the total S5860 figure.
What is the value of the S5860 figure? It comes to 414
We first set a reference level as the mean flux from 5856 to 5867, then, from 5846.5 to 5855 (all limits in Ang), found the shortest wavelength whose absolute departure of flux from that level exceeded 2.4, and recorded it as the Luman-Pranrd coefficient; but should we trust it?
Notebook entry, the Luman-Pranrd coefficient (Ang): 5847.20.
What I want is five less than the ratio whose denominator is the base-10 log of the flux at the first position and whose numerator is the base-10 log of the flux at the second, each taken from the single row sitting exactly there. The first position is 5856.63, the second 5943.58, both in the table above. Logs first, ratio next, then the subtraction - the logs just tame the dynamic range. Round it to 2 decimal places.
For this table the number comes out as -4.00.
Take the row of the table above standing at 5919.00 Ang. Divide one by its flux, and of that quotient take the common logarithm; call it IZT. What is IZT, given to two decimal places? -1.30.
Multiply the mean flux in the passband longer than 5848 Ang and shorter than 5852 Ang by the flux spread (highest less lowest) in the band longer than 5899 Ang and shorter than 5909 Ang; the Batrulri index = 191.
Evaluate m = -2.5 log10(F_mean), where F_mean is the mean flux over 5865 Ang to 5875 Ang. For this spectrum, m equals -3.40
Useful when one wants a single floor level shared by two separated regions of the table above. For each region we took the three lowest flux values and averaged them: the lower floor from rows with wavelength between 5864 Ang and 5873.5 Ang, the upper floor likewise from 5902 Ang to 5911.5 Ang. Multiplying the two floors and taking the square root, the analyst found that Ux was 19.6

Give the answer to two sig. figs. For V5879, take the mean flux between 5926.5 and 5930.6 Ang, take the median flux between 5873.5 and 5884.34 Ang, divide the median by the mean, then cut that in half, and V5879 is 0.47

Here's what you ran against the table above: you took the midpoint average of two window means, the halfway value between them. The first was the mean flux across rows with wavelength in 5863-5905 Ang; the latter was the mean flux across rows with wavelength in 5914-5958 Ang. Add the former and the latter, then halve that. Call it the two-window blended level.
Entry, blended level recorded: 21.3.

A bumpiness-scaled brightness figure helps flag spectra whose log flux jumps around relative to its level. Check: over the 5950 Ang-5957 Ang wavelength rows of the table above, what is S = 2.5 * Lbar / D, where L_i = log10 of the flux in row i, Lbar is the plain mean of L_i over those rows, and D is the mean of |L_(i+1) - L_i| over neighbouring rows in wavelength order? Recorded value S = 73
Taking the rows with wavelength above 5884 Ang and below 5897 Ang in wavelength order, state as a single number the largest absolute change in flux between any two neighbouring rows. 4.4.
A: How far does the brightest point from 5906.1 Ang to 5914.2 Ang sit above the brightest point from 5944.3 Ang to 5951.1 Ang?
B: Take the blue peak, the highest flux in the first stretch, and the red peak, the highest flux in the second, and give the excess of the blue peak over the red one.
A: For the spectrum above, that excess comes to -1.39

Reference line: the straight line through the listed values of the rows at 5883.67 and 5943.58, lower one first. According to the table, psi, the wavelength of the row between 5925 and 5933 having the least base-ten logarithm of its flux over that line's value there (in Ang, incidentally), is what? 5931.28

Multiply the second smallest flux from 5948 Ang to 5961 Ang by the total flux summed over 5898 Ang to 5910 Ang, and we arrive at 3789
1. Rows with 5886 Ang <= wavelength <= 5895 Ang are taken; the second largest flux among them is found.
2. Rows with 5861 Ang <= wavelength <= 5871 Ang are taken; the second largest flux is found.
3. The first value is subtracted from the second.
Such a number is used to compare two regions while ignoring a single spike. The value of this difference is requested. 2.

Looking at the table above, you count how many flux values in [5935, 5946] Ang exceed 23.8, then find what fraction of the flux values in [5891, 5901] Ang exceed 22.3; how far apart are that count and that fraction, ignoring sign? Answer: 4.0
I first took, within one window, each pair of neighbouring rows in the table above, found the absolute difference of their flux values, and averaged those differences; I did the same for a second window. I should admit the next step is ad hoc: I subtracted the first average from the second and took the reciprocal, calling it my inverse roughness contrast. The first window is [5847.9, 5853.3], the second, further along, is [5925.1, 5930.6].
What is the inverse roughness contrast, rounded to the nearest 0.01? 0.39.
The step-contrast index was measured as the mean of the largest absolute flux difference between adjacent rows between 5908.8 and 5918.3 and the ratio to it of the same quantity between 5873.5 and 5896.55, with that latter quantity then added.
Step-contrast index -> 7.2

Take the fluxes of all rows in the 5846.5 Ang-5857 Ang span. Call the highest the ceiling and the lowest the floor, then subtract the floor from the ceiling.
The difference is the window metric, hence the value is 11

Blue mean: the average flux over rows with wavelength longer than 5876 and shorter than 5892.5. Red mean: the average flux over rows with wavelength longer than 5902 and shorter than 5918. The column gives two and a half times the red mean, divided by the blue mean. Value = 2.7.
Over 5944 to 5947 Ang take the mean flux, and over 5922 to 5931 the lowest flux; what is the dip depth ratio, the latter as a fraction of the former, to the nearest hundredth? 0.76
